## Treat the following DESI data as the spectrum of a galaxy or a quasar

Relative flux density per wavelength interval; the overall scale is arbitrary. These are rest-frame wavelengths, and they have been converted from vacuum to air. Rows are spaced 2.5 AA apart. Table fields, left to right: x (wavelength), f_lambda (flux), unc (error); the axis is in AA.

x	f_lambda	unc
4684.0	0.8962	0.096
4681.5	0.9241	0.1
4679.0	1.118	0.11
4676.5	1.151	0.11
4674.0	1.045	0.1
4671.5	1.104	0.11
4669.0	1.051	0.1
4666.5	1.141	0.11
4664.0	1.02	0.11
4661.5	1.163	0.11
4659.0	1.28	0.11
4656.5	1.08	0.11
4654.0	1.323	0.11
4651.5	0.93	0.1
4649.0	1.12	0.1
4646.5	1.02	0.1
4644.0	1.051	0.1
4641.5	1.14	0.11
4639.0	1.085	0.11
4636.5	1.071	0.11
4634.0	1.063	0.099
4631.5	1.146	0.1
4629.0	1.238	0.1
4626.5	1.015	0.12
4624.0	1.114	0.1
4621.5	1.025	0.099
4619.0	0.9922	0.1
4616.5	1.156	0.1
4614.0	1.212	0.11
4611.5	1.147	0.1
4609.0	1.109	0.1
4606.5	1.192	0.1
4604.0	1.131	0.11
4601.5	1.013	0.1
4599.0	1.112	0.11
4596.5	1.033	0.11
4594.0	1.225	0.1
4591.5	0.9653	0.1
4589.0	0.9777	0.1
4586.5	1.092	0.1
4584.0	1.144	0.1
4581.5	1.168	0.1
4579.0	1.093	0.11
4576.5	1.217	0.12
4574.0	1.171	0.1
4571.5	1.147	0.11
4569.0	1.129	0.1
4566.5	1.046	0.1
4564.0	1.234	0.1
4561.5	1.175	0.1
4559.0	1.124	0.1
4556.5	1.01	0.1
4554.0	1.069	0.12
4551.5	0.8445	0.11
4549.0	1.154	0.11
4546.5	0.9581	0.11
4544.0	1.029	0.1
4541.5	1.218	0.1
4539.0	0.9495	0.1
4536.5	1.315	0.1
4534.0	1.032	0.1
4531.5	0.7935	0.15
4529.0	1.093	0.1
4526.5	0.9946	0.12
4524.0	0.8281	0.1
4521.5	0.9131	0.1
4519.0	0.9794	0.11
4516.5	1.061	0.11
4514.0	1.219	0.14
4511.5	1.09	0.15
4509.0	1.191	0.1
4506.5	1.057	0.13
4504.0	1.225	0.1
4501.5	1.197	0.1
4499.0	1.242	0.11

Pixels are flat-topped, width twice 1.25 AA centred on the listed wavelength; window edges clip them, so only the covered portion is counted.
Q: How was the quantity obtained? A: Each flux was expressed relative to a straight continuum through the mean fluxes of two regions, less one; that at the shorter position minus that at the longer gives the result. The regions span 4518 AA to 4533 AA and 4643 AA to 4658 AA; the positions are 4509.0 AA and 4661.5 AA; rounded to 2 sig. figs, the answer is 0.25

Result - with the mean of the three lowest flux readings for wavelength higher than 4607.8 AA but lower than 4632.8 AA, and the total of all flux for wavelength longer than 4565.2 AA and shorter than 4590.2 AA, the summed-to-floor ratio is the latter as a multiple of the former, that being 11.1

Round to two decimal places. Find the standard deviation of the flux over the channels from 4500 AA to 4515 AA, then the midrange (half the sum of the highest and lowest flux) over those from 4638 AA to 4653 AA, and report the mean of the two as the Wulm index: 0.55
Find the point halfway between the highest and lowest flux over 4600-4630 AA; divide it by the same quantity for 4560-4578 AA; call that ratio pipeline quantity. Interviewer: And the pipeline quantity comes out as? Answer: 0.98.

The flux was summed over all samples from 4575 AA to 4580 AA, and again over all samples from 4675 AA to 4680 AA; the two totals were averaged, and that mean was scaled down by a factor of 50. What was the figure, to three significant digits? 0.0458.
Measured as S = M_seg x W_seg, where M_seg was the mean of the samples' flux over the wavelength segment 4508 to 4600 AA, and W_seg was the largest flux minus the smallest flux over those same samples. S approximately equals 0.56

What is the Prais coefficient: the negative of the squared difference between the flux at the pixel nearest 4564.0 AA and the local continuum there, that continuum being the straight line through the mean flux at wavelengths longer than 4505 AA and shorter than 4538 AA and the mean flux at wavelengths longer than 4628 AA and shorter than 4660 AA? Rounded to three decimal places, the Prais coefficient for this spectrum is -0.027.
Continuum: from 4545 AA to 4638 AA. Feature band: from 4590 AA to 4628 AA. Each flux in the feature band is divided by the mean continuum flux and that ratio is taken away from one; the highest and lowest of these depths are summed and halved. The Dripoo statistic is 0.00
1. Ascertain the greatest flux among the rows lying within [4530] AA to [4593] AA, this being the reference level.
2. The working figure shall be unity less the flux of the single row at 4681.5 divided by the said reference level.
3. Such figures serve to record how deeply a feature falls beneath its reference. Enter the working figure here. 0.30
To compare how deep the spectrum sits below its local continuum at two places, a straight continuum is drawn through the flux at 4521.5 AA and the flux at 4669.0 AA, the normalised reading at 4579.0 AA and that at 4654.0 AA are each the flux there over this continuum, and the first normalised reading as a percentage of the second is 89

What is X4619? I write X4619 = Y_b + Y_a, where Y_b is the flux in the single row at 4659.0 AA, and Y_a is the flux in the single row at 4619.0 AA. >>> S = 2.27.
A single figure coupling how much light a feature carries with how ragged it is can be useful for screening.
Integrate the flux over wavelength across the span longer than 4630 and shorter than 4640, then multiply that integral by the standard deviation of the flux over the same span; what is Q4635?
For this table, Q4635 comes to 0.4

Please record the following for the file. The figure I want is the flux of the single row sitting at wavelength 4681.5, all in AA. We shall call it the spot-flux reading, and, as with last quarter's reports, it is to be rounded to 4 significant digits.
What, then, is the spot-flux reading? 0.9241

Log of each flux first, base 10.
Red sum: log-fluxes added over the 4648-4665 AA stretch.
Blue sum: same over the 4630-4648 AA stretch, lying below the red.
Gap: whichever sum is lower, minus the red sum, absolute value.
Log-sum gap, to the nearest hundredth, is 0.12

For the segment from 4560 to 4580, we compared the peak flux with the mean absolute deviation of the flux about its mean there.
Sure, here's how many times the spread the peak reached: 26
